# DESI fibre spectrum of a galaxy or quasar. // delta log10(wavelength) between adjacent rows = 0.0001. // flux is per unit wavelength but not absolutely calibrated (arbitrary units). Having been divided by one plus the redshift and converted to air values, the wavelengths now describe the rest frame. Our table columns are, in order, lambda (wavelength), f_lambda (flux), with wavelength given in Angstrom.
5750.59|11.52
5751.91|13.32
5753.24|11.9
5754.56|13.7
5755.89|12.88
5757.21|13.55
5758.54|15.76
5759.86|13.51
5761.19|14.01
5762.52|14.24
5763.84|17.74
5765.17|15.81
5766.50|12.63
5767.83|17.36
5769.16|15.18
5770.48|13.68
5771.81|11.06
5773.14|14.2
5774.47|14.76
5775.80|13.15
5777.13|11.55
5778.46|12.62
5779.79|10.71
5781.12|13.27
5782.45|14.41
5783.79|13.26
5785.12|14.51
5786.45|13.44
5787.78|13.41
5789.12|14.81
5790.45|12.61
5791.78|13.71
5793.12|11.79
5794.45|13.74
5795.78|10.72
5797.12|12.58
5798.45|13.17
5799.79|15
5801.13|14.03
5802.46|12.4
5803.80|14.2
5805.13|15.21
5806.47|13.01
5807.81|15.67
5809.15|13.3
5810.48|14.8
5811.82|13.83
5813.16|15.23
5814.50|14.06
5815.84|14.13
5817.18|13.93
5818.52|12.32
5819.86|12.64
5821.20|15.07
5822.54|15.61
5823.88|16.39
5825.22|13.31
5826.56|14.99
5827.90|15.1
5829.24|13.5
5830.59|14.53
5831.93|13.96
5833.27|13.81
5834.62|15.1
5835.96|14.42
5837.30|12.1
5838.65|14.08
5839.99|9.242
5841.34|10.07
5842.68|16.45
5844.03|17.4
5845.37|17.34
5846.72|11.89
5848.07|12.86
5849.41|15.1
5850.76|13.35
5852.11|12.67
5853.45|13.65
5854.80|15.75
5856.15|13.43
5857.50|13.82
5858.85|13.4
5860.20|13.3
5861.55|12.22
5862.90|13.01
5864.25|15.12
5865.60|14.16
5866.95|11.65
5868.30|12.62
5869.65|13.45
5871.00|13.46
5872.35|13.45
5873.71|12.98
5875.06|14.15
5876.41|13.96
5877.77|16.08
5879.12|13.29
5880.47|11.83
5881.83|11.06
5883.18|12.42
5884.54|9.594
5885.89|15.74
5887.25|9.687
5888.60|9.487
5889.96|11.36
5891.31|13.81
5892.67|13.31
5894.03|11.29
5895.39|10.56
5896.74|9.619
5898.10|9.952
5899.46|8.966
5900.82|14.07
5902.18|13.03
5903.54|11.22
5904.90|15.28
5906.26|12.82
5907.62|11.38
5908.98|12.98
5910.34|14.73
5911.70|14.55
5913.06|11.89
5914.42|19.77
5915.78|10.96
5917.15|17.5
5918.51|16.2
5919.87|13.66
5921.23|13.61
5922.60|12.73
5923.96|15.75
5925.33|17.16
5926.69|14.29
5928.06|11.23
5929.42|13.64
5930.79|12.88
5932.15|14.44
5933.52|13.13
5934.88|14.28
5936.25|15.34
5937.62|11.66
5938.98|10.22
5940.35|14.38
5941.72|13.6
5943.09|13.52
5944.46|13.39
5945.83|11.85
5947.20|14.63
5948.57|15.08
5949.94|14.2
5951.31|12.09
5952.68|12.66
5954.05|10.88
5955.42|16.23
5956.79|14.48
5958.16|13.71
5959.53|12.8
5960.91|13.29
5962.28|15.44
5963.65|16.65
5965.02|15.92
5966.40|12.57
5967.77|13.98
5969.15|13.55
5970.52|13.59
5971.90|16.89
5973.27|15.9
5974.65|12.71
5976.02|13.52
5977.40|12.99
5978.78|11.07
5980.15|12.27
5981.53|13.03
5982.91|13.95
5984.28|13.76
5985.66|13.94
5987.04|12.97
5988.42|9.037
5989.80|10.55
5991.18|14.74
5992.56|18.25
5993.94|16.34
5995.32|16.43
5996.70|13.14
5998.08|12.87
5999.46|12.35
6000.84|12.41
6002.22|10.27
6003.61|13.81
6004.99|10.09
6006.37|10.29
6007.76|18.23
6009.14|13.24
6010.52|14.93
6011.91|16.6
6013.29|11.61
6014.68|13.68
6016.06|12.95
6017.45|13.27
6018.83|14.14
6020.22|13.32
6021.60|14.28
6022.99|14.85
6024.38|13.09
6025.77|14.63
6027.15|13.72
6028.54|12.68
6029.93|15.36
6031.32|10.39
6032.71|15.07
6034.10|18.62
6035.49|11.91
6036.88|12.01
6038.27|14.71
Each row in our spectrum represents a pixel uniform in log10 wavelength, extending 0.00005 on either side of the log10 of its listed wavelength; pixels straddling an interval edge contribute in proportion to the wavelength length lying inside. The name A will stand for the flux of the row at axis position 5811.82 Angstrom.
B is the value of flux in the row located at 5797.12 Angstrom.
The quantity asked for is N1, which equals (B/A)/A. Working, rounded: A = 13.83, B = 12.58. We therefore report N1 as 0.066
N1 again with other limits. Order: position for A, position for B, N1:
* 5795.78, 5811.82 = 0.120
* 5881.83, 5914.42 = 0.162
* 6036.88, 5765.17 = 0.110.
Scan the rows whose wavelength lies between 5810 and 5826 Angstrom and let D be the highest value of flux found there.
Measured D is 16.39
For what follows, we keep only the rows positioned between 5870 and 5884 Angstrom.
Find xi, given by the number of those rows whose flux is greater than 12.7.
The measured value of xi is 7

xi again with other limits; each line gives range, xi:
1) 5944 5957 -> 6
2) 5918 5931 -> 9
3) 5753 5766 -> 9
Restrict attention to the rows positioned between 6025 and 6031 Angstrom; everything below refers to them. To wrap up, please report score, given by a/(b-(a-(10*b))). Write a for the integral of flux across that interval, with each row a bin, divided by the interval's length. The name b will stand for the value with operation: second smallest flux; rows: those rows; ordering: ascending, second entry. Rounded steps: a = 13.9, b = 13.72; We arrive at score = 0.101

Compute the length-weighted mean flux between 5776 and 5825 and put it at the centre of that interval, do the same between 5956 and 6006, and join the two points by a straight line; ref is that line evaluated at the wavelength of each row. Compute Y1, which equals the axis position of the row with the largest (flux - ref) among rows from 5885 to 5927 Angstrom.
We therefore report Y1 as 5914.42 Angstrom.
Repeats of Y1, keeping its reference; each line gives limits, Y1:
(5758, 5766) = 5763.84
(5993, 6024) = 6007.76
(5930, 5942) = 5936.25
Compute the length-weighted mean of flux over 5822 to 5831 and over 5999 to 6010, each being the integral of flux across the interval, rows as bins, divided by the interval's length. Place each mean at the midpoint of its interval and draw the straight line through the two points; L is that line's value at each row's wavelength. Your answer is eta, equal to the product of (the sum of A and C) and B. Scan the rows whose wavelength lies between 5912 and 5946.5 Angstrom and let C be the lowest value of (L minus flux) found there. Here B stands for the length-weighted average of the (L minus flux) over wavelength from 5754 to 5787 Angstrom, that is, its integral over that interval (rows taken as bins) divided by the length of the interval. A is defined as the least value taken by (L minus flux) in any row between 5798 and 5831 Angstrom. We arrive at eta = -12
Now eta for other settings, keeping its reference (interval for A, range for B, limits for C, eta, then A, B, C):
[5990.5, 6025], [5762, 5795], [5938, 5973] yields -15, -6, 1.6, -3.9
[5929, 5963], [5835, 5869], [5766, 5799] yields -4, -3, 0.9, -1.9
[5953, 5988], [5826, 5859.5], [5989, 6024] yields -6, -4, 0.7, -5.6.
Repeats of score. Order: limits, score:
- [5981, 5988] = 0.103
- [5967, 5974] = 0.109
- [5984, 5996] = 0.137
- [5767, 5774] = 0.105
